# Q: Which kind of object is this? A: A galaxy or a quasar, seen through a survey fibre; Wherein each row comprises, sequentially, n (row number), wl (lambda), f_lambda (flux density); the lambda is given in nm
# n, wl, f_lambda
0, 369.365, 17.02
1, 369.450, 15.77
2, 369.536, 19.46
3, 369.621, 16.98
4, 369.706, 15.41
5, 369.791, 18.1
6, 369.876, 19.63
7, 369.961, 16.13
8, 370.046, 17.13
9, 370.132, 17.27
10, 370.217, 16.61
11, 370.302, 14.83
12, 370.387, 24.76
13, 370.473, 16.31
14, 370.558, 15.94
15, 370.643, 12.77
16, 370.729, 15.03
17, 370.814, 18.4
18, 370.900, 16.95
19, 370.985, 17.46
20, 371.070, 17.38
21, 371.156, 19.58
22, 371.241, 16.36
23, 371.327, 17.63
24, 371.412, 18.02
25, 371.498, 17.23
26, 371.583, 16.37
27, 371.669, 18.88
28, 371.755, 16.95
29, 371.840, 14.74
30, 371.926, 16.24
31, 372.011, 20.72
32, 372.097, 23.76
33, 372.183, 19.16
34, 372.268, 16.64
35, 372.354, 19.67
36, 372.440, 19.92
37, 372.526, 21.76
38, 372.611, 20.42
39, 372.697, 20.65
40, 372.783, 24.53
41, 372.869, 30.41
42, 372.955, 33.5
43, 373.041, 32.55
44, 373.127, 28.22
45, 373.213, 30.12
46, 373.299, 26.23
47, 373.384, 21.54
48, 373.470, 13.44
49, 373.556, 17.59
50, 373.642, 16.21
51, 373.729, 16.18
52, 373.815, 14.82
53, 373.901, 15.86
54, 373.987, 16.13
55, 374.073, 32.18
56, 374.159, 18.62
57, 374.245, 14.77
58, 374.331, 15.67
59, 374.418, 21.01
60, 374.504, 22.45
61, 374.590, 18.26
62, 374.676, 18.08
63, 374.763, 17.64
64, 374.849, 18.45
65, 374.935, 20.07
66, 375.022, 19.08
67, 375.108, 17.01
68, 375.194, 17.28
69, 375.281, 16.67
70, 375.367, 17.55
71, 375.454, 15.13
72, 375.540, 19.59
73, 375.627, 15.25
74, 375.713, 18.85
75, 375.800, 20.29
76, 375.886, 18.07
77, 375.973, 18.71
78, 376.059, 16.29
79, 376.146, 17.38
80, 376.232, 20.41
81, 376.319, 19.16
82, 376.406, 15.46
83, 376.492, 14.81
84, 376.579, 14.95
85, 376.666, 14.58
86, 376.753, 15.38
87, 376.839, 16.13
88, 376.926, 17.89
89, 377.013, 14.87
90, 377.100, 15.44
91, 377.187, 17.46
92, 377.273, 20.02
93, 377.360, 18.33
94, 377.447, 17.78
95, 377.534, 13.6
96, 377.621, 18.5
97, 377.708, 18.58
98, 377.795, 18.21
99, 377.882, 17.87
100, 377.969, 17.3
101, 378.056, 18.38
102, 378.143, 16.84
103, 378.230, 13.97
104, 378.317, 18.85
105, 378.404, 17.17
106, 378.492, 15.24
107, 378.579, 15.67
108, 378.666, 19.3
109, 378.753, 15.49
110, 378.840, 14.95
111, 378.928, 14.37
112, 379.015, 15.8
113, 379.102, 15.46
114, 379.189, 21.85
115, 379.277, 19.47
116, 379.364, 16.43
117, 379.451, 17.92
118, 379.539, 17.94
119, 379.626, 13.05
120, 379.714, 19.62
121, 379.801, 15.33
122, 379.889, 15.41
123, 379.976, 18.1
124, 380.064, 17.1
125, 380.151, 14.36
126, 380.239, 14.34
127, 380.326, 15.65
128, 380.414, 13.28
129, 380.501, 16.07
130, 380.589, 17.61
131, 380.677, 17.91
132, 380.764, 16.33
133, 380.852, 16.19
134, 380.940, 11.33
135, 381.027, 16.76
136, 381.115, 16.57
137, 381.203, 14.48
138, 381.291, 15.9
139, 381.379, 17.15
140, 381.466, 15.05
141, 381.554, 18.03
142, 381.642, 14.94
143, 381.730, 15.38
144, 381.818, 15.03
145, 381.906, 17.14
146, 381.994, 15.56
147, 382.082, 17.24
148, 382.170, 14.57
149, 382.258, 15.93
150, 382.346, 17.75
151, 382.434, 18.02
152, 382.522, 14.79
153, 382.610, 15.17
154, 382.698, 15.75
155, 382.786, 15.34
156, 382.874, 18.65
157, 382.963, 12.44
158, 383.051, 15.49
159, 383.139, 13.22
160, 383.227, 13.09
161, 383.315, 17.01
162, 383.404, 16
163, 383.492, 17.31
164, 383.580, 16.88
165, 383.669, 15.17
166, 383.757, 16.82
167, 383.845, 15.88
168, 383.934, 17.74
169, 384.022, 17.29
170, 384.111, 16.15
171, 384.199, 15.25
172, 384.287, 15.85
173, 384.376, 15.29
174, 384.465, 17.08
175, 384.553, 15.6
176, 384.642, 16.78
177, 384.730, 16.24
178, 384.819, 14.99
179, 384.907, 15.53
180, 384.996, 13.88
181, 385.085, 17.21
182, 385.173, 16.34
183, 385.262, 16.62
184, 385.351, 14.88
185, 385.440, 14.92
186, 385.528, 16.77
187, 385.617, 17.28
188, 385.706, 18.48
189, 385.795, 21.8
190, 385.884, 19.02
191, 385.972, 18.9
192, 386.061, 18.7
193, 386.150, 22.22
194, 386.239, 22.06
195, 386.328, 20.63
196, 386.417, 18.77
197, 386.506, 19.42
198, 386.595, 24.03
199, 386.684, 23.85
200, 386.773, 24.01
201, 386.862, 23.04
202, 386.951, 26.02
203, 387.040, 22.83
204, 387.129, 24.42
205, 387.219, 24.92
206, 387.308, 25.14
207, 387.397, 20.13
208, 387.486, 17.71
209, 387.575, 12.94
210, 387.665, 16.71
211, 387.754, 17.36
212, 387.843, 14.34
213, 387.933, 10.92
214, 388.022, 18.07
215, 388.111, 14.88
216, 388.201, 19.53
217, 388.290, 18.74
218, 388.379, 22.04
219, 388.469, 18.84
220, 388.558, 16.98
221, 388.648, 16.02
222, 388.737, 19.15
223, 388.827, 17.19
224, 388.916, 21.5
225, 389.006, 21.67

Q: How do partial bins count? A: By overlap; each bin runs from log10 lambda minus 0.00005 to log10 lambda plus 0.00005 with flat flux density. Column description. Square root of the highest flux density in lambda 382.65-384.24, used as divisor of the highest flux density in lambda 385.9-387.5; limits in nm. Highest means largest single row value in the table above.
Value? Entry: 6.03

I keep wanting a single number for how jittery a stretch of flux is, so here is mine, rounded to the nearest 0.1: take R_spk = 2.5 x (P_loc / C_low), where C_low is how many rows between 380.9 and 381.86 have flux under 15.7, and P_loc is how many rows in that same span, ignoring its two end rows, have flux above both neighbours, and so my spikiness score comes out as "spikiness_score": 1.7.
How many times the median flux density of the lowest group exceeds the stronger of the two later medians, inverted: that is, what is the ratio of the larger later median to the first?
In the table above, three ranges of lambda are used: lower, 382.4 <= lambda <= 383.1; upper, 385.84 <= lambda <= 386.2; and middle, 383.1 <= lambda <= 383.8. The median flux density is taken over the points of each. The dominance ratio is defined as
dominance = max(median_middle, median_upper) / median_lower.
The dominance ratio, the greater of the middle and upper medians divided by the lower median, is 1.23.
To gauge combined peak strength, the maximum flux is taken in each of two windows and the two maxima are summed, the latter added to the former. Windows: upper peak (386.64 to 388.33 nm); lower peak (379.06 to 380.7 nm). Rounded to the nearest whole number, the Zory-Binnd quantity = 48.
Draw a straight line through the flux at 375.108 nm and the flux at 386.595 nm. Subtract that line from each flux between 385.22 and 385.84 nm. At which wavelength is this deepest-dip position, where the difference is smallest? 385.440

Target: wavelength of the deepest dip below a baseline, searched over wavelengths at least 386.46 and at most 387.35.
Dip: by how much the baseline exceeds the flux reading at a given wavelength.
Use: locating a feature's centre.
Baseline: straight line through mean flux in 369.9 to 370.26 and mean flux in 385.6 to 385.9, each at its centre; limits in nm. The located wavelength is 386.506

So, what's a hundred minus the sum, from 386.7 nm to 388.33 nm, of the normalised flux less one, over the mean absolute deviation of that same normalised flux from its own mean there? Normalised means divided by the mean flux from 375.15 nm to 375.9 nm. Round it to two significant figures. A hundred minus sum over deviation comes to 91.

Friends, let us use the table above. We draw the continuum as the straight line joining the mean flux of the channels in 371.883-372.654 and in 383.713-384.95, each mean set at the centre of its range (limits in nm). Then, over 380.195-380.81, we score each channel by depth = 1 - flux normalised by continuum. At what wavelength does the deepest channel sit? 380.414 nm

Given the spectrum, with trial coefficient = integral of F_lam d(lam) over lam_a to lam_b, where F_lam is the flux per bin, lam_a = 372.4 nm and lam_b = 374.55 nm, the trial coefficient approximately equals 47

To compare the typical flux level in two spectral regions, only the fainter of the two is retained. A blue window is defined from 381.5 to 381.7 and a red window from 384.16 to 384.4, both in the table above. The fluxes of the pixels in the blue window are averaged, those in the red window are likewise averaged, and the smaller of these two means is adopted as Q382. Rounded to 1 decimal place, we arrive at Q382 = 15.5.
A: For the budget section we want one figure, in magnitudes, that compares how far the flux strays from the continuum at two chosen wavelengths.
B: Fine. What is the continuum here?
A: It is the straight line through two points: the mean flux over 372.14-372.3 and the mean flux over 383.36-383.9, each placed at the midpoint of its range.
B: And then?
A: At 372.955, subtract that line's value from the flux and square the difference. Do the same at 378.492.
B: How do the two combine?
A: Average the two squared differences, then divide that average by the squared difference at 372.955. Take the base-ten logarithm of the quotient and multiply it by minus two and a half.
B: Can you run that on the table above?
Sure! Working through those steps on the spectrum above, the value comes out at 0.7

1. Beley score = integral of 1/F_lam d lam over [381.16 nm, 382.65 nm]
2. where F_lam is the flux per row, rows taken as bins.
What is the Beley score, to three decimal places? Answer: 0.094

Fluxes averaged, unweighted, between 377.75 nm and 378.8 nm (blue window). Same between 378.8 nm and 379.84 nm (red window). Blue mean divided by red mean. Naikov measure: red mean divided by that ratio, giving 16.7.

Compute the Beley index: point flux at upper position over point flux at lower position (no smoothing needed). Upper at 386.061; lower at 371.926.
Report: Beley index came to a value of 1.15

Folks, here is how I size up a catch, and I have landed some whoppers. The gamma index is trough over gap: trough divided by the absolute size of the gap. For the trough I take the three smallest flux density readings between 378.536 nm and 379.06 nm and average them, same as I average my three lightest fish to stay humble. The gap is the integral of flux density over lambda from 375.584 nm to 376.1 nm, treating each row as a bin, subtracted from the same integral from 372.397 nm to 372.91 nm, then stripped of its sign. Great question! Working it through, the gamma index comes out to 6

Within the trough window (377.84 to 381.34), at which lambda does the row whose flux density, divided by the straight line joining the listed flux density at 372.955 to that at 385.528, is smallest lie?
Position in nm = 380.940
